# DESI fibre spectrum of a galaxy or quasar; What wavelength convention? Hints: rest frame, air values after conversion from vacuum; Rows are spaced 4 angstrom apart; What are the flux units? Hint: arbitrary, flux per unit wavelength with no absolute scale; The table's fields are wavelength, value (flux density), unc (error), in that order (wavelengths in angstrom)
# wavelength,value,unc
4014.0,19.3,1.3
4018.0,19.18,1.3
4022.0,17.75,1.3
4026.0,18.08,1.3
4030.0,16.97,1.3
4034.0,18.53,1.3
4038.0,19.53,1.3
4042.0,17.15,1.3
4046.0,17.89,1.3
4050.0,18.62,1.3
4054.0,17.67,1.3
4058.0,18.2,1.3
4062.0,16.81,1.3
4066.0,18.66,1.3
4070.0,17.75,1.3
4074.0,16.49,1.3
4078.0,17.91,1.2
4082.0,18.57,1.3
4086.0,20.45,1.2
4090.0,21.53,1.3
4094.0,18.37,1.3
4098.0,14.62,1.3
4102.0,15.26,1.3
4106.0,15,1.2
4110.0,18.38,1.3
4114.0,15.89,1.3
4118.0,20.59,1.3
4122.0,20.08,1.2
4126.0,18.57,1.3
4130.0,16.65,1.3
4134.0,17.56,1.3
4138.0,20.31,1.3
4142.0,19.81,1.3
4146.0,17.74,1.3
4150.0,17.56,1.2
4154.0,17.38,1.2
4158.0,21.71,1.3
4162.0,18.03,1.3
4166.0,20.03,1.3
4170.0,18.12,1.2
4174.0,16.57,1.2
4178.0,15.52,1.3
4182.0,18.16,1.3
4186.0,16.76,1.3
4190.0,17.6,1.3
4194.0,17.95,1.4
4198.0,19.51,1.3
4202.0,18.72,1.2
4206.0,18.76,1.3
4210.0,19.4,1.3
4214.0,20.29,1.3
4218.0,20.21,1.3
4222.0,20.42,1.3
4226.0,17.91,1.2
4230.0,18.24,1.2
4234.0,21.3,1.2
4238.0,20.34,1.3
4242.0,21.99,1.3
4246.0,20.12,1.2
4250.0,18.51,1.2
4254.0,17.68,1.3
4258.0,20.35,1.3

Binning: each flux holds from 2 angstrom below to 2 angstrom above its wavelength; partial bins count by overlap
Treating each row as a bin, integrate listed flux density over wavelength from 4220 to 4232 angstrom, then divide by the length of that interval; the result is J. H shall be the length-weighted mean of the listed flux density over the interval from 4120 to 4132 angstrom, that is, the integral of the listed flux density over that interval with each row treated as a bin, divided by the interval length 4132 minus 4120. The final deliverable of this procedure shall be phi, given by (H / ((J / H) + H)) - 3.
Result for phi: -2.05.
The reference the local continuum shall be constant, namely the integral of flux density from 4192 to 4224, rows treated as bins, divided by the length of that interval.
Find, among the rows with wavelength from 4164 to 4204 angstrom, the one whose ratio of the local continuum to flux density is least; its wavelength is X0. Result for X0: 4166.0 angstrom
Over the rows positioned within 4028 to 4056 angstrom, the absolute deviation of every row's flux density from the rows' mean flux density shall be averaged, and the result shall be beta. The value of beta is 0.7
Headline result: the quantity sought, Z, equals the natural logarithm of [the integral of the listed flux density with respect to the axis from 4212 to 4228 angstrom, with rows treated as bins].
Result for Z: 5.75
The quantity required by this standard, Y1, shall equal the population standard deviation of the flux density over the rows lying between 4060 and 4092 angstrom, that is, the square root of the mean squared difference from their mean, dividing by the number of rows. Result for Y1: 1.6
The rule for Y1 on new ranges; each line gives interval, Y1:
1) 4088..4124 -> 2.5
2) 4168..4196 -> 0.9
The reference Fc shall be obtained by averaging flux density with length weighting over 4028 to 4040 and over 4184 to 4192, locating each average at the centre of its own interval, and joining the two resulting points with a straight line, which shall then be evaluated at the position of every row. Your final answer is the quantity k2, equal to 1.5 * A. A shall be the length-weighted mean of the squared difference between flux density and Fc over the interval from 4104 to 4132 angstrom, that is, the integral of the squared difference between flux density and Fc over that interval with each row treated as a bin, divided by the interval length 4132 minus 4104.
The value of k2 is 6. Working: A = 3.9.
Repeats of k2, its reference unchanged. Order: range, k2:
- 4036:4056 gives 1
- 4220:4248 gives 18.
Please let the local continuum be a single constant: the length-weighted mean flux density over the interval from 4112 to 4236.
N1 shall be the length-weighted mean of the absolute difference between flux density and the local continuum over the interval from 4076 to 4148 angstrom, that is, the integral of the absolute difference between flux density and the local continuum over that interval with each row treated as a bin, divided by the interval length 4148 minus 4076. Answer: 1.7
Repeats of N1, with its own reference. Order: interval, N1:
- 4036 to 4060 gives 0.7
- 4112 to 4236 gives 1.3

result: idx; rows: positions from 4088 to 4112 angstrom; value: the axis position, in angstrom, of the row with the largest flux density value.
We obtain 4090.0 angstrom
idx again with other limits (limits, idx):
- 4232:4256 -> 4242.0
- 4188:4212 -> 4198.0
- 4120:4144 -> 4138.0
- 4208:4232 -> 4222.0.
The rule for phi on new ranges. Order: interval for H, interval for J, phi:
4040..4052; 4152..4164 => -2.06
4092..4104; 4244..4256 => -2.07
